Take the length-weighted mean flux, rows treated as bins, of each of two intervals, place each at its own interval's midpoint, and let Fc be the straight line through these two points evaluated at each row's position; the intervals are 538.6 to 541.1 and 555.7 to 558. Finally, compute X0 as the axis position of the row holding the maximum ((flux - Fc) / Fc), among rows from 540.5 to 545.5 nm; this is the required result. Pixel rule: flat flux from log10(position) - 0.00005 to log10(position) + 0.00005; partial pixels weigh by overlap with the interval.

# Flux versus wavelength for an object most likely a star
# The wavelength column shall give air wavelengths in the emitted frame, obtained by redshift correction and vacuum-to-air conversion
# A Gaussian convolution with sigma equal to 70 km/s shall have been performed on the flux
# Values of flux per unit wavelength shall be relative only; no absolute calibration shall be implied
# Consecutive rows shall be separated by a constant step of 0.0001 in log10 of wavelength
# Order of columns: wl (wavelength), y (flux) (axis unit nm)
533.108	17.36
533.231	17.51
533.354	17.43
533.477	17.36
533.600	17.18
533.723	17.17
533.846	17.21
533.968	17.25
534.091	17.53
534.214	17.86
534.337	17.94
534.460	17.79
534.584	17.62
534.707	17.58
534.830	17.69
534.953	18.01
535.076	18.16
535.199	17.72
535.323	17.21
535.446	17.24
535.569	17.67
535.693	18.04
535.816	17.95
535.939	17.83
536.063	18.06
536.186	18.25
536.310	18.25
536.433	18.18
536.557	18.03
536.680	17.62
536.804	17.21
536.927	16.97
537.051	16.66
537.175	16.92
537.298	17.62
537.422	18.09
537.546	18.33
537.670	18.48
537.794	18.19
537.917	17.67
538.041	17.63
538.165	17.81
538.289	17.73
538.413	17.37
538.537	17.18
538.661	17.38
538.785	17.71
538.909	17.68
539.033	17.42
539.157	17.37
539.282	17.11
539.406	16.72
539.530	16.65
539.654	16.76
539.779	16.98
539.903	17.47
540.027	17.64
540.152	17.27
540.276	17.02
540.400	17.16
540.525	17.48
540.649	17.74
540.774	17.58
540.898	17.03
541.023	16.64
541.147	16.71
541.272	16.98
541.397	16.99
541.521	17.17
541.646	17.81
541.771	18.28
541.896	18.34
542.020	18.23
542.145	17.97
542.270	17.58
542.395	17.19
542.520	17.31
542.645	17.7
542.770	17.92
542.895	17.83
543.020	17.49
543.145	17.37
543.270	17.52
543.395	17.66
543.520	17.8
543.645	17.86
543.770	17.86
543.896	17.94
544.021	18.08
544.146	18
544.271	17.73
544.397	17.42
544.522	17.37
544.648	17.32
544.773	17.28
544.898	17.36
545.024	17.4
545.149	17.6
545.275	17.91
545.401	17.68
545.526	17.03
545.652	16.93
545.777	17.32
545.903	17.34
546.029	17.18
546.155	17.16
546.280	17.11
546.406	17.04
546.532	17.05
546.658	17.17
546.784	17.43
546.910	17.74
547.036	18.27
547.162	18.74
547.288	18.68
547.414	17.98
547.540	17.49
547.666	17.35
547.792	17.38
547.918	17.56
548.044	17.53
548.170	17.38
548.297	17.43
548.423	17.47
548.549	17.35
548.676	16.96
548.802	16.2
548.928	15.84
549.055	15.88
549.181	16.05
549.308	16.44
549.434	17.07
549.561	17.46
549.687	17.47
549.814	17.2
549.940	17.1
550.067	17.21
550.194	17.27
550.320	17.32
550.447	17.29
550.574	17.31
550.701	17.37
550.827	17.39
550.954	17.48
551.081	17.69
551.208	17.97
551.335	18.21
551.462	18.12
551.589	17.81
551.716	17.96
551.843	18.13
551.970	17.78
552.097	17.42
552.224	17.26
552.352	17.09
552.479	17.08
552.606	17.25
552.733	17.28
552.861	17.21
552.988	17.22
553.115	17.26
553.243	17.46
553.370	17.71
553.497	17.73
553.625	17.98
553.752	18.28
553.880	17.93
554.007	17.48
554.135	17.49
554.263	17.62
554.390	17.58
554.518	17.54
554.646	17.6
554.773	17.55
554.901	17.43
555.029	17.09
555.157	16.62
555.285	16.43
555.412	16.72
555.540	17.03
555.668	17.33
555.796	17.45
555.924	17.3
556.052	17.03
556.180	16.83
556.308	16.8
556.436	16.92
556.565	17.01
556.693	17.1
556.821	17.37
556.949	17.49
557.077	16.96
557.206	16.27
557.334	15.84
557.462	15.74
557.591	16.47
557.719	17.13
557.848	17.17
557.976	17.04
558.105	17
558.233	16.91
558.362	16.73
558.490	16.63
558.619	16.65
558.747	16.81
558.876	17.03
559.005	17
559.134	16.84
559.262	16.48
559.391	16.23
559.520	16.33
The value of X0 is 541.896 nm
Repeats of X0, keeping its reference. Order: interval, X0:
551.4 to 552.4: 551.843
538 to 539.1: 538.165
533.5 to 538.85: 537.670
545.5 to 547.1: 547.036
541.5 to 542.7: 541.896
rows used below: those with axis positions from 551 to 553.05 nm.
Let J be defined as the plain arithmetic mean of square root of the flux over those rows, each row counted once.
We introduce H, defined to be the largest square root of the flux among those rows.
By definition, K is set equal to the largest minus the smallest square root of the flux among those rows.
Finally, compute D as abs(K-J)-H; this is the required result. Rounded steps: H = 4.27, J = 4.19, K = 0.135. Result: -0.21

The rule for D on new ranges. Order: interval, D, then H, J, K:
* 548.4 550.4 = -0.27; 4.18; 4.11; 0.200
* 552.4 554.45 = -0.23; 4.28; 4.19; 0.143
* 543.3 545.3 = -0.14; 4.25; 4.20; 0.095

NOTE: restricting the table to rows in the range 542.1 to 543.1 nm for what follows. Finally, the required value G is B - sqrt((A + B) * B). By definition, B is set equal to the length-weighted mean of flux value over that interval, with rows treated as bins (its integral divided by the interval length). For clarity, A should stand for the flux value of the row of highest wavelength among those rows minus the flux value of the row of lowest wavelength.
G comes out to 0.2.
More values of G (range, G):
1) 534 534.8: 0.0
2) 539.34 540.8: -0.4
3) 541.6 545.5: 0.1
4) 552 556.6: 0.2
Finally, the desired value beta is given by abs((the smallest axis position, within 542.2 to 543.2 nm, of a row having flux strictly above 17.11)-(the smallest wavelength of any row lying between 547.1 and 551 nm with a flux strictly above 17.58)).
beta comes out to 4.89 nm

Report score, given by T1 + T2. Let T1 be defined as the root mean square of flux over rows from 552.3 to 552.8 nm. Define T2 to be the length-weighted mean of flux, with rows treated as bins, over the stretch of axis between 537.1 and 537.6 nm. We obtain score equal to 34.9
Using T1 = 17.2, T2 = 17.7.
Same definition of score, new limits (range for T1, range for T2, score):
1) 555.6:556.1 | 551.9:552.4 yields 34.7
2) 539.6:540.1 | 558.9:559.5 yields 33.9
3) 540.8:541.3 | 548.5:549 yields 33.4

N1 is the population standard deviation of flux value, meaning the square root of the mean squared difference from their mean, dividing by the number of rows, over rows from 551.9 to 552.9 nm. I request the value 0.21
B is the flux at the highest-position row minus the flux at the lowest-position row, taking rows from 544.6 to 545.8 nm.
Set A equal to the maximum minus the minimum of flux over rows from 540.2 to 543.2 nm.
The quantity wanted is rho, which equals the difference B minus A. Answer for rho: -1.7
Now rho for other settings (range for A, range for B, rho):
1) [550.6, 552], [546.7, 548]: -0.7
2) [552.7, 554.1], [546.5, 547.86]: -0.7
